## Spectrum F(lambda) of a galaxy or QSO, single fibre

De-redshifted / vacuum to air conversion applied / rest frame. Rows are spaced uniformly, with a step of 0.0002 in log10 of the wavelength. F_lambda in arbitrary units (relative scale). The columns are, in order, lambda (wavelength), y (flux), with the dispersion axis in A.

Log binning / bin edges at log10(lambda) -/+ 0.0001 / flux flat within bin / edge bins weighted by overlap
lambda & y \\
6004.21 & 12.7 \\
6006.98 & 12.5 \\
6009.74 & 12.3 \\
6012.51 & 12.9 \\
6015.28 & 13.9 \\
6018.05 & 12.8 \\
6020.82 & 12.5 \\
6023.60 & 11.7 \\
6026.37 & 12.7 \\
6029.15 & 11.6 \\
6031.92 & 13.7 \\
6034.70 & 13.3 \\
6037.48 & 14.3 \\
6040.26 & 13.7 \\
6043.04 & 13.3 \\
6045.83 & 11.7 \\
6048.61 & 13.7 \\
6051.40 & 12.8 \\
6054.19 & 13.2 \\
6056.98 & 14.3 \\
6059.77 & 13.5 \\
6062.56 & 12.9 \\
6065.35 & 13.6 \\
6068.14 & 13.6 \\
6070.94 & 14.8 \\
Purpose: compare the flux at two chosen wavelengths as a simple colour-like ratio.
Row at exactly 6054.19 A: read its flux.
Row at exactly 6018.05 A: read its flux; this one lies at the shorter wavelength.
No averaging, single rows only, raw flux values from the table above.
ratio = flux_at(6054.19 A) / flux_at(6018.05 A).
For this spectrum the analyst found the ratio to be 1.03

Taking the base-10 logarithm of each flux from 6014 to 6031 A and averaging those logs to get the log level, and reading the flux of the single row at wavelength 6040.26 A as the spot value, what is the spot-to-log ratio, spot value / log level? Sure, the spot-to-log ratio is 12.5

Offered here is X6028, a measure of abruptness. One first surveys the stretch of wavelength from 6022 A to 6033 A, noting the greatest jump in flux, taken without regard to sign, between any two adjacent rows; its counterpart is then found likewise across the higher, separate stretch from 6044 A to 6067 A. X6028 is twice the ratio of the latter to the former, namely 1.9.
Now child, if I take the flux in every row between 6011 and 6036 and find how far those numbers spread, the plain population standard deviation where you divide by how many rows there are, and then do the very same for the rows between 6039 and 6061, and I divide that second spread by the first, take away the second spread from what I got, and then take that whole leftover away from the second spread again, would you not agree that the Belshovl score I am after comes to 0.48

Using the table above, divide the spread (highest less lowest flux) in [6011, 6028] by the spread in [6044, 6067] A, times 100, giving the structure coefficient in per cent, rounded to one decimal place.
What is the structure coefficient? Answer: 84.6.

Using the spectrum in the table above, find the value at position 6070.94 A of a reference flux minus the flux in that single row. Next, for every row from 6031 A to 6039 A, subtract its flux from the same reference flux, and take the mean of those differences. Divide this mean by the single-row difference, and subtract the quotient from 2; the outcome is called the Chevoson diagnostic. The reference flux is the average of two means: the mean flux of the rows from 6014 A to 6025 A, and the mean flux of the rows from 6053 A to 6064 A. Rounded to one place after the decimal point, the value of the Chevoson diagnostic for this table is 1.6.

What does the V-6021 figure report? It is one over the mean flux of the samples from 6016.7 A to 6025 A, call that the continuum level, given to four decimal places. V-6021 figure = 0.0811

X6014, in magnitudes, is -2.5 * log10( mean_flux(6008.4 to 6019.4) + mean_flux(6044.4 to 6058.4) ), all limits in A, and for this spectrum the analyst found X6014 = -3.54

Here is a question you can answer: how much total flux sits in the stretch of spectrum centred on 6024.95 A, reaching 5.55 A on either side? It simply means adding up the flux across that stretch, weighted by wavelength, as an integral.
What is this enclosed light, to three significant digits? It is 135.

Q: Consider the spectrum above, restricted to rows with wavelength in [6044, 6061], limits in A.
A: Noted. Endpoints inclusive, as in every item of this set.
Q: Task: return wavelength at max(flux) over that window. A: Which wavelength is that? 6056.98 A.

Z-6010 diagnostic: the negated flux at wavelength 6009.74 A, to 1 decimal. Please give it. -12.3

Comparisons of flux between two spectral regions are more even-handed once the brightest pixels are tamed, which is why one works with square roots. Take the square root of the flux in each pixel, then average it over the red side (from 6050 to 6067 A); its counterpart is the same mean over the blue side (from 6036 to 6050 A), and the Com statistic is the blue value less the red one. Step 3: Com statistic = -0.01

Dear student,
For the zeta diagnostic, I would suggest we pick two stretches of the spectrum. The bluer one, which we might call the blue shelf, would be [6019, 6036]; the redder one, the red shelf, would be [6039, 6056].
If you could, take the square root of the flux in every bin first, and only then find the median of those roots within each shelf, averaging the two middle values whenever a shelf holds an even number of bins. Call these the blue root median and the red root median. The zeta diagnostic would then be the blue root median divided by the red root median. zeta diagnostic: 0.975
